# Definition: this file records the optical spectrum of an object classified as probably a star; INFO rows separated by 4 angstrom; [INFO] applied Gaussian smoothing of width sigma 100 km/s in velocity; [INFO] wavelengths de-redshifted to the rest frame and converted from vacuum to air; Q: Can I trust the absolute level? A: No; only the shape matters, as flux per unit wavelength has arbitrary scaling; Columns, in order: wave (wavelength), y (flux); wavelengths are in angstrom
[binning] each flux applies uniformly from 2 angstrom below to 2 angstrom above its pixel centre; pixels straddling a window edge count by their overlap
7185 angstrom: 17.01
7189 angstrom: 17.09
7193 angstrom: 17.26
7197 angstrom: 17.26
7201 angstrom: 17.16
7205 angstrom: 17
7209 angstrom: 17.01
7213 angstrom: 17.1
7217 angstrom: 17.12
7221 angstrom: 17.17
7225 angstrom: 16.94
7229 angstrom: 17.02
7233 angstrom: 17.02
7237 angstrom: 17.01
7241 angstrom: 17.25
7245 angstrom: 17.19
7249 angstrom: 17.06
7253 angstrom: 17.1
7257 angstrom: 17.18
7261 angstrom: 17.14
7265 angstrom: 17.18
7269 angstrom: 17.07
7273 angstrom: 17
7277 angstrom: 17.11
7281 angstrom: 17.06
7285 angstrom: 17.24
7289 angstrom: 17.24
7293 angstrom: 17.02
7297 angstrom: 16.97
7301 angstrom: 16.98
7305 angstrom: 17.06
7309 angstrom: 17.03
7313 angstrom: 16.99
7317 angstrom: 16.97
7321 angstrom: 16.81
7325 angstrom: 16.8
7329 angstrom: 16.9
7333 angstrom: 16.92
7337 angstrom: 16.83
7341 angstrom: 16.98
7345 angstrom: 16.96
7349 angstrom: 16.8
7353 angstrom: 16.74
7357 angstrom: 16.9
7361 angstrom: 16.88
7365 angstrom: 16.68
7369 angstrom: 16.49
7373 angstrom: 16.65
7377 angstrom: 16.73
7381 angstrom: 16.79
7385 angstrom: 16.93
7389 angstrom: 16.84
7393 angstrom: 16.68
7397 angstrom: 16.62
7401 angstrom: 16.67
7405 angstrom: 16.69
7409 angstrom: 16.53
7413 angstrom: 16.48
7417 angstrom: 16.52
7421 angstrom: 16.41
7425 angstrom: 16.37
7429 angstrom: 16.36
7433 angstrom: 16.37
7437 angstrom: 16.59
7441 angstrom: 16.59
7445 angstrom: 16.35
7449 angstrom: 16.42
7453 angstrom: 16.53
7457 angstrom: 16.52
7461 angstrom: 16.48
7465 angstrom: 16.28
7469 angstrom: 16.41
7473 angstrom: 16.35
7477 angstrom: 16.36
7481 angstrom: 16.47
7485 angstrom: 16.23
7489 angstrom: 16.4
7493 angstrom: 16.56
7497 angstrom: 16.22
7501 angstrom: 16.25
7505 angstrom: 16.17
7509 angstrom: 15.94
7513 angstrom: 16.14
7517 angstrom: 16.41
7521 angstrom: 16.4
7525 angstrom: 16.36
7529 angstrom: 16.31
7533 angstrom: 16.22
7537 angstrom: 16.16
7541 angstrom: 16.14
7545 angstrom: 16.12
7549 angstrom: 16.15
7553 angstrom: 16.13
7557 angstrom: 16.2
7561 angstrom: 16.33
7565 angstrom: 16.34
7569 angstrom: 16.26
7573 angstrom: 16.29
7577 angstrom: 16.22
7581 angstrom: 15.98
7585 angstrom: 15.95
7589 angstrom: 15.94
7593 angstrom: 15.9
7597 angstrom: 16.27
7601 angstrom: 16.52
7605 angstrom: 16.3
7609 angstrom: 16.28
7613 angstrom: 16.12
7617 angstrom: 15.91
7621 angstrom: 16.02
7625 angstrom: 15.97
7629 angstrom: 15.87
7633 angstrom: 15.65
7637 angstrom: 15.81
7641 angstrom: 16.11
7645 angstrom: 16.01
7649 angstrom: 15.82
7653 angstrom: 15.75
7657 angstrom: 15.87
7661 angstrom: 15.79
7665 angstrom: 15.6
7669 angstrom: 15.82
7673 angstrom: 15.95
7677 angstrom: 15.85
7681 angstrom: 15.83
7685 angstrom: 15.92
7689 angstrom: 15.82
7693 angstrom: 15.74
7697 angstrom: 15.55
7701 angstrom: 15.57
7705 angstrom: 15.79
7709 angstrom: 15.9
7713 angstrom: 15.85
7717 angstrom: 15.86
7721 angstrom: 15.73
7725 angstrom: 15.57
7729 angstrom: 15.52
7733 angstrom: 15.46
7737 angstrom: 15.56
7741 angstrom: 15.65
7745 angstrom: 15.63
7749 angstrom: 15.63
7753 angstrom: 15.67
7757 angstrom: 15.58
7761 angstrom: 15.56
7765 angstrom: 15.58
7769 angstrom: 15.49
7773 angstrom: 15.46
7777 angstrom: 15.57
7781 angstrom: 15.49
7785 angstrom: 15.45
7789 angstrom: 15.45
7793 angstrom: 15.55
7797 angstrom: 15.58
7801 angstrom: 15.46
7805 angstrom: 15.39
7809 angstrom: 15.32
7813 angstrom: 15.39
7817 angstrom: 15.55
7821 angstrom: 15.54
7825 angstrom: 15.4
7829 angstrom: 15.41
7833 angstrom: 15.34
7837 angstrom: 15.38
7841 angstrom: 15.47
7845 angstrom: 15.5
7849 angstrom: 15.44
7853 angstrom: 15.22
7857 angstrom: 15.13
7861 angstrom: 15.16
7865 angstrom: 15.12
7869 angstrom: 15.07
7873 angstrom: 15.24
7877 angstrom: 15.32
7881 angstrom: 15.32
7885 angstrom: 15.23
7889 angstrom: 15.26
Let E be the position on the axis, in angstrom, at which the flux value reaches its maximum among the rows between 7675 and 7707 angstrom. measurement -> 7685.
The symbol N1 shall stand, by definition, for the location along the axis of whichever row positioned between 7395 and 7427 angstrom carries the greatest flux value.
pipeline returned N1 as 7405 angstrom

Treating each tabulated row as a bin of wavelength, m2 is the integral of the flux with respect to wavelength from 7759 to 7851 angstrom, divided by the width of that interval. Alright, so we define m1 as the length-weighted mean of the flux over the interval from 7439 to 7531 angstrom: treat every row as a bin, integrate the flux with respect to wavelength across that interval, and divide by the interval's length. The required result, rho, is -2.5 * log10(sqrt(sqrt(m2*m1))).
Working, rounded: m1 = 16.4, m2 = 15.5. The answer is -1.50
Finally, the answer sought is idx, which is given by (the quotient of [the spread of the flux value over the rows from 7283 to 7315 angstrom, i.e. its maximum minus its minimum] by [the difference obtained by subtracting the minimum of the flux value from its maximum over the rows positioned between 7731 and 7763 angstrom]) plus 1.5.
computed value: 2.8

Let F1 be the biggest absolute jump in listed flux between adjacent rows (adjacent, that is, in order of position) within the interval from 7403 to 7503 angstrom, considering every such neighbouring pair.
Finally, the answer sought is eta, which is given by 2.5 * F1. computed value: 0.85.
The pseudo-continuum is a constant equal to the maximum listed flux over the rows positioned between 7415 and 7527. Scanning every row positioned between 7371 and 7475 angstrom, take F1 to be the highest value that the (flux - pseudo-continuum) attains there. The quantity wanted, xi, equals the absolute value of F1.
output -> 0.3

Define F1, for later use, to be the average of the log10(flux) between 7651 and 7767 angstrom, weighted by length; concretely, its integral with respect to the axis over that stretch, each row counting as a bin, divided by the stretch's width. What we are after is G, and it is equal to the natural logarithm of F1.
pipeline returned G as 0.179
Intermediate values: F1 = 1.20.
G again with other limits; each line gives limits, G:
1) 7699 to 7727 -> 0.180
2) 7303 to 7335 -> 0.206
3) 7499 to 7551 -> 0.190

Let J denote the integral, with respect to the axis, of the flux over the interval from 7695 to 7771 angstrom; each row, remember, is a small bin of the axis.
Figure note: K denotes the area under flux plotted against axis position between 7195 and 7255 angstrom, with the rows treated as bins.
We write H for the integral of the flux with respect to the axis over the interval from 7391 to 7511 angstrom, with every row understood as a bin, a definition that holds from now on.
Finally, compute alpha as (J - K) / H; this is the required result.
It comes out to 0.1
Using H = 1971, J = 1189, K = 1026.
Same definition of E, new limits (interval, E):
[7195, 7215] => 7197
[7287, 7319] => 7289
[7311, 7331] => 7313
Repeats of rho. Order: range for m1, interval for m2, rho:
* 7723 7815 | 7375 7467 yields -1.51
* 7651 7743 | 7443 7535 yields -1.51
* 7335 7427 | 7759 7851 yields -1.51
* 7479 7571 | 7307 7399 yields -1.52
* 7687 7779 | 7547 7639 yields -1.50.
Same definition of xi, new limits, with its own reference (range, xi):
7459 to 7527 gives 0.0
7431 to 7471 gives 0.0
